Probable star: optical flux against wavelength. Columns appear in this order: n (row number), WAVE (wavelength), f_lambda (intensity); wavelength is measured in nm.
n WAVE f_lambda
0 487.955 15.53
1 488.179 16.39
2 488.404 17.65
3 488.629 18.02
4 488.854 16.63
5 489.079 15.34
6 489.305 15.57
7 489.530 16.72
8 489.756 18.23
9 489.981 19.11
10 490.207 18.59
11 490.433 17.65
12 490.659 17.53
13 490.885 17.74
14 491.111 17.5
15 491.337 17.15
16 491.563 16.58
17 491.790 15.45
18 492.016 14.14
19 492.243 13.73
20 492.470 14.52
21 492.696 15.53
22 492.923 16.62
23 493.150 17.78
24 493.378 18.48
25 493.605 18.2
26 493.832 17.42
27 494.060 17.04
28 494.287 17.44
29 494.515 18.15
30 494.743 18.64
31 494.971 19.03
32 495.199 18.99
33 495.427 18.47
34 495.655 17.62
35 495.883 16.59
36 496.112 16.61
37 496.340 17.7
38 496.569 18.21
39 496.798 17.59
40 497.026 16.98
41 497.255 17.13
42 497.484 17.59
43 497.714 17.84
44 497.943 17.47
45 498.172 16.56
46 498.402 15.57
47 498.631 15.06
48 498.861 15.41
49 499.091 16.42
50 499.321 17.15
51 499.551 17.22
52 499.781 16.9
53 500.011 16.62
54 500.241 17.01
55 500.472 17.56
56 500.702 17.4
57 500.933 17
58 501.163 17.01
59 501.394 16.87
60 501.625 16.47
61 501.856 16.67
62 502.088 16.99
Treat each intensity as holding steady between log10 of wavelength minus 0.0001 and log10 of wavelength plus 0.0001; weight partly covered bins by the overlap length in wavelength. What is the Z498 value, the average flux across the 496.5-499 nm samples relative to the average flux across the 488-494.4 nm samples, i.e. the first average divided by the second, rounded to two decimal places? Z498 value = 1.00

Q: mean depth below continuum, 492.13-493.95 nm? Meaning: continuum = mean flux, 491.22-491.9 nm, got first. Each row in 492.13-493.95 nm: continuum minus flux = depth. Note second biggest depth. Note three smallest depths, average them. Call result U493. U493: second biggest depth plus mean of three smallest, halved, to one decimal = 0.1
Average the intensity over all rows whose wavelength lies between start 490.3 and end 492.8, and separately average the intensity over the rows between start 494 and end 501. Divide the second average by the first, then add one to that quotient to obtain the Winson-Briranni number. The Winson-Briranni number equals 2.07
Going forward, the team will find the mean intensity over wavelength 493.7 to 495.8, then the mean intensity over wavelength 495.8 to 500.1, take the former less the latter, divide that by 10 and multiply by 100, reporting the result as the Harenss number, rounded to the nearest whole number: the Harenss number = 12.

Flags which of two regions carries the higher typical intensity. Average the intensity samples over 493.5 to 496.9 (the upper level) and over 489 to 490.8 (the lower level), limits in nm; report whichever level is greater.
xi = 17.8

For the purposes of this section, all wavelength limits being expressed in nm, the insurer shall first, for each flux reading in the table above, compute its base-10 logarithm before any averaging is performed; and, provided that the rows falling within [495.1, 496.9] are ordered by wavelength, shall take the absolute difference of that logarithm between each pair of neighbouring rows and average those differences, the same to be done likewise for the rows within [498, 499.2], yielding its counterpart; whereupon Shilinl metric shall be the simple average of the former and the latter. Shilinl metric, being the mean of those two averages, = 0.018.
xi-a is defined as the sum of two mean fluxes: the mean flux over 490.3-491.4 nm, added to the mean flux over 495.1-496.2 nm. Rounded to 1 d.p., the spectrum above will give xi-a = 35.2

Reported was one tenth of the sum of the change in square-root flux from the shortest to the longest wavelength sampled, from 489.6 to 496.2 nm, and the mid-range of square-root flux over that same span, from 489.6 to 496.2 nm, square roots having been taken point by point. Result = 0.384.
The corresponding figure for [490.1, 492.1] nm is 0.348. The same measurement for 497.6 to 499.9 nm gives 0.394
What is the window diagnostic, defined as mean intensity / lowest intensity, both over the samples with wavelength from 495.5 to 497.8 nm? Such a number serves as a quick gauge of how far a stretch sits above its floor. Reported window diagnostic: 1.05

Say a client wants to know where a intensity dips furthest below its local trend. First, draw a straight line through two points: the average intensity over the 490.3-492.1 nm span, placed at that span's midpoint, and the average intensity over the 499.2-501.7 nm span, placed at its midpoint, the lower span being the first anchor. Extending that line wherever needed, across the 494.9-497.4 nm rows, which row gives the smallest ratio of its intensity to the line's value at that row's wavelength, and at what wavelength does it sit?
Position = 495.883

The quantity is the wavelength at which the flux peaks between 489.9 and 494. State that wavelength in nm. 489.981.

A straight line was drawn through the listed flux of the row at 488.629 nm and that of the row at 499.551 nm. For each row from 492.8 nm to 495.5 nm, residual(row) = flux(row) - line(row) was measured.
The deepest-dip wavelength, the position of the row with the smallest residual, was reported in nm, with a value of 492.923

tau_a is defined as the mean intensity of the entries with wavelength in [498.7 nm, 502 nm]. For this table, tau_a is 16.8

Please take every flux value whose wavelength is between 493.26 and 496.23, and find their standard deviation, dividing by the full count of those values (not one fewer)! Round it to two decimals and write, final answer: 0.81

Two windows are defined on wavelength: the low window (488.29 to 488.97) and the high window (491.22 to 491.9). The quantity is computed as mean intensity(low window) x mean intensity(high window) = 286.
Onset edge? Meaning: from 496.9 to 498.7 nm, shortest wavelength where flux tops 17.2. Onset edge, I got 497.484 nm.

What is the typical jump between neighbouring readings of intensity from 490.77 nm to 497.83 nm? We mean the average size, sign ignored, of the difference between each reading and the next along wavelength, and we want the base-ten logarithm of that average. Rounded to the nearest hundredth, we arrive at -0.21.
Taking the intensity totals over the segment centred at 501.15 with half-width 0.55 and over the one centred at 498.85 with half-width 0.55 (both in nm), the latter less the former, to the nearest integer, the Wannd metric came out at -5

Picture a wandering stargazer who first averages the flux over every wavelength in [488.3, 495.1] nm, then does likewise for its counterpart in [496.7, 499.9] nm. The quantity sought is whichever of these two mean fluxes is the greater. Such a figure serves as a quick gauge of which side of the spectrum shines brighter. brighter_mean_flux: 17.1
